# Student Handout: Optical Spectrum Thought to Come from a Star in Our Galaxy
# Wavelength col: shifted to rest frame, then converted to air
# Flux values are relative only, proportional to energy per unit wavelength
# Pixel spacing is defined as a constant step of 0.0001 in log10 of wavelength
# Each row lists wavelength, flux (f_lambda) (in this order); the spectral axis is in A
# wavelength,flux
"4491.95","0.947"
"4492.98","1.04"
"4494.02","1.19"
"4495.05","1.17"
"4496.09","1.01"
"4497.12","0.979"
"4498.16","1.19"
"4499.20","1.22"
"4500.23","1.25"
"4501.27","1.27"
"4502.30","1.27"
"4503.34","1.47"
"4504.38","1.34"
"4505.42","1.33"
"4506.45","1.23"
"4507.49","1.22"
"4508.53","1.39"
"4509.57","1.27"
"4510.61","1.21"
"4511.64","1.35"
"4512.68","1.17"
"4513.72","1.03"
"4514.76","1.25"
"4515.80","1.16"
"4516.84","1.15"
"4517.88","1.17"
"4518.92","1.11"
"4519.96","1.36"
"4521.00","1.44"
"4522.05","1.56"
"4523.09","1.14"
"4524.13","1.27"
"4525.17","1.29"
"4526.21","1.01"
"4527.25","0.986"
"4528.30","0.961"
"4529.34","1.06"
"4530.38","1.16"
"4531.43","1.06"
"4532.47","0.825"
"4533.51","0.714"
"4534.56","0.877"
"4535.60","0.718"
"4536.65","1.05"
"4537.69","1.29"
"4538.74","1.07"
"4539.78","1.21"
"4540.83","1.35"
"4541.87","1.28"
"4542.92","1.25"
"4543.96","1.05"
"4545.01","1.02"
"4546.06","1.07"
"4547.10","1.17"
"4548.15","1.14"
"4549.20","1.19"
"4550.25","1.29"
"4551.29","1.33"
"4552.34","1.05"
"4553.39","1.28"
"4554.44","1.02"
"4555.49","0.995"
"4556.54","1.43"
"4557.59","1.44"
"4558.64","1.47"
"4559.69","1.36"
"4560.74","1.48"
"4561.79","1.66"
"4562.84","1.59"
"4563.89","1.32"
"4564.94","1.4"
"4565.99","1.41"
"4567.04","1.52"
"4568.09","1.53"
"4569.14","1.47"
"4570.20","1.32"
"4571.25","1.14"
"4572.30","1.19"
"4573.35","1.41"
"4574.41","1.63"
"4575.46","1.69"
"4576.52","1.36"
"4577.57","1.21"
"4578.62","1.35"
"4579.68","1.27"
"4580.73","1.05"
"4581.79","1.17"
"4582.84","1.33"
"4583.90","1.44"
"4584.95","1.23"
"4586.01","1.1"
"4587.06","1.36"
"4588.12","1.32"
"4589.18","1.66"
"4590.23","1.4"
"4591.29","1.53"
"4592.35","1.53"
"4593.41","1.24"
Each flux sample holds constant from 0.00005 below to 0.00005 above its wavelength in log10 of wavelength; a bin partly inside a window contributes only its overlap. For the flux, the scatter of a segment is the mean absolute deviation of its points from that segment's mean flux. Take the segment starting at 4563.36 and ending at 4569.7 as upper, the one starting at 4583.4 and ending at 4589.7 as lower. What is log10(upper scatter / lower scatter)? -0.317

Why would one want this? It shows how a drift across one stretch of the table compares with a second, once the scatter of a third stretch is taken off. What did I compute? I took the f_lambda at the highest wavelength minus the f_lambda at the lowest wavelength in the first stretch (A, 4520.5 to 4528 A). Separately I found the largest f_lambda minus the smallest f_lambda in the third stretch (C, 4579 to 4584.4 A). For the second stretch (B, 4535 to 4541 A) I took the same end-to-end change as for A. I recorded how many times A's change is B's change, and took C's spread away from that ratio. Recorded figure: -1.1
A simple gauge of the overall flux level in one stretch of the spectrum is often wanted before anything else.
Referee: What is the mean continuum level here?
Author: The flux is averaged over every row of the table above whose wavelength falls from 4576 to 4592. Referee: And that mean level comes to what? 1.32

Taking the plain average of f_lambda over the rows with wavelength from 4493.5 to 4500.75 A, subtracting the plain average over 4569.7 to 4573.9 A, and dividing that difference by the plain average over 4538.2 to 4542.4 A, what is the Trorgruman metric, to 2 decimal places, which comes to -0.10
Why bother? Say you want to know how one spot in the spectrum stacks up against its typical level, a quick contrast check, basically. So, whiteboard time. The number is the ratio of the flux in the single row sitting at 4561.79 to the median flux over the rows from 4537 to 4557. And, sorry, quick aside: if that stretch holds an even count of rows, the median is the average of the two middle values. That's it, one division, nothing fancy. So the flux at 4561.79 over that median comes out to 1.4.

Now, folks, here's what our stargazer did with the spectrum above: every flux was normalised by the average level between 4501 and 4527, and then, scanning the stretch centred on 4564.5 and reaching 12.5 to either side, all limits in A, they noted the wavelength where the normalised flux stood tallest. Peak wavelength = 4575.46 A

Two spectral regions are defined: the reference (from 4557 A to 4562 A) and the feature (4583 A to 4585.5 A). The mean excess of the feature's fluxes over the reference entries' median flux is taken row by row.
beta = -0.14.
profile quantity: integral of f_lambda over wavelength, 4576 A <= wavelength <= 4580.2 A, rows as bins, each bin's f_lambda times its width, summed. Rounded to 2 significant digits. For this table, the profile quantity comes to 5.5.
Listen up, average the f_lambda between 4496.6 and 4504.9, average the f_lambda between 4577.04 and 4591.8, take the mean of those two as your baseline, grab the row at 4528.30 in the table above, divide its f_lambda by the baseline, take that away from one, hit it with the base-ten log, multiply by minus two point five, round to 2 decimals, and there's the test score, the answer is 1.50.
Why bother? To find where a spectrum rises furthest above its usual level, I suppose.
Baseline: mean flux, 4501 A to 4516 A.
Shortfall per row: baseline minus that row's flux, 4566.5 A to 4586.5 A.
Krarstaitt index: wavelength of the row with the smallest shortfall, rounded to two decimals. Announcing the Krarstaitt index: 4575.46 A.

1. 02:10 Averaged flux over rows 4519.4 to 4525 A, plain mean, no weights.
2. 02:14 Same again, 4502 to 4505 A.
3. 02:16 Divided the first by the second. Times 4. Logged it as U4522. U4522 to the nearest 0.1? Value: 4.0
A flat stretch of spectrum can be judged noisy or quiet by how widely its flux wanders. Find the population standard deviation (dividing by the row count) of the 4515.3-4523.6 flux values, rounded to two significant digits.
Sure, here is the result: 0.16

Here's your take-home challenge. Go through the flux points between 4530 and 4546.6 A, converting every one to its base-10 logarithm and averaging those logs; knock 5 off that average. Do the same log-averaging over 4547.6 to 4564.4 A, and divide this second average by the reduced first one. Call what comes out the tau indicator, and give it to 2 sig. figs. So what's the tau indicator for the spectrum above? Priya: -0.023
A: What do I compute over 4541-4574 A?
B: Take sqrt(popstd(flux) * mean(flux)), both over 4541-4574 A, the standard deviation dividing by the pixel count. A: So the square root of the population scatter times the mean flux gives 0.48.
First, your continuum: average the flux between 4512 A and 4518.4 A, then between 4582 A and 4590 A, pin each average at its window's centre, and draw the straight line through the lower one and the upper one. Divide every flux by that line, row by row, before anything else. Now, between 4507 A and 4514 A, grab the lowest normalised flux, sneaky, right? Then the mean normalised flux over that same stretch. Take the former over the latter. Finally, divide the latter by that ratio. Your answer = 1.31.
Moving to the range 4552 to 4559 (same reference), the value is 1.22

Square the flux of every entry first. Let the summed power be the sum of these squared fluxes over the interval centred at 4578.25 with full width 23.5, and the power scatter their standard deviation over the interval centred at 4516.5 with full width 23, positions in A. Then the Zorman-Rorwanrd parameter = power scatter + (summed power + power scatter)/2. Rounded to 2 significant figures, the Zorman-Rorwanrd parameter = 21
